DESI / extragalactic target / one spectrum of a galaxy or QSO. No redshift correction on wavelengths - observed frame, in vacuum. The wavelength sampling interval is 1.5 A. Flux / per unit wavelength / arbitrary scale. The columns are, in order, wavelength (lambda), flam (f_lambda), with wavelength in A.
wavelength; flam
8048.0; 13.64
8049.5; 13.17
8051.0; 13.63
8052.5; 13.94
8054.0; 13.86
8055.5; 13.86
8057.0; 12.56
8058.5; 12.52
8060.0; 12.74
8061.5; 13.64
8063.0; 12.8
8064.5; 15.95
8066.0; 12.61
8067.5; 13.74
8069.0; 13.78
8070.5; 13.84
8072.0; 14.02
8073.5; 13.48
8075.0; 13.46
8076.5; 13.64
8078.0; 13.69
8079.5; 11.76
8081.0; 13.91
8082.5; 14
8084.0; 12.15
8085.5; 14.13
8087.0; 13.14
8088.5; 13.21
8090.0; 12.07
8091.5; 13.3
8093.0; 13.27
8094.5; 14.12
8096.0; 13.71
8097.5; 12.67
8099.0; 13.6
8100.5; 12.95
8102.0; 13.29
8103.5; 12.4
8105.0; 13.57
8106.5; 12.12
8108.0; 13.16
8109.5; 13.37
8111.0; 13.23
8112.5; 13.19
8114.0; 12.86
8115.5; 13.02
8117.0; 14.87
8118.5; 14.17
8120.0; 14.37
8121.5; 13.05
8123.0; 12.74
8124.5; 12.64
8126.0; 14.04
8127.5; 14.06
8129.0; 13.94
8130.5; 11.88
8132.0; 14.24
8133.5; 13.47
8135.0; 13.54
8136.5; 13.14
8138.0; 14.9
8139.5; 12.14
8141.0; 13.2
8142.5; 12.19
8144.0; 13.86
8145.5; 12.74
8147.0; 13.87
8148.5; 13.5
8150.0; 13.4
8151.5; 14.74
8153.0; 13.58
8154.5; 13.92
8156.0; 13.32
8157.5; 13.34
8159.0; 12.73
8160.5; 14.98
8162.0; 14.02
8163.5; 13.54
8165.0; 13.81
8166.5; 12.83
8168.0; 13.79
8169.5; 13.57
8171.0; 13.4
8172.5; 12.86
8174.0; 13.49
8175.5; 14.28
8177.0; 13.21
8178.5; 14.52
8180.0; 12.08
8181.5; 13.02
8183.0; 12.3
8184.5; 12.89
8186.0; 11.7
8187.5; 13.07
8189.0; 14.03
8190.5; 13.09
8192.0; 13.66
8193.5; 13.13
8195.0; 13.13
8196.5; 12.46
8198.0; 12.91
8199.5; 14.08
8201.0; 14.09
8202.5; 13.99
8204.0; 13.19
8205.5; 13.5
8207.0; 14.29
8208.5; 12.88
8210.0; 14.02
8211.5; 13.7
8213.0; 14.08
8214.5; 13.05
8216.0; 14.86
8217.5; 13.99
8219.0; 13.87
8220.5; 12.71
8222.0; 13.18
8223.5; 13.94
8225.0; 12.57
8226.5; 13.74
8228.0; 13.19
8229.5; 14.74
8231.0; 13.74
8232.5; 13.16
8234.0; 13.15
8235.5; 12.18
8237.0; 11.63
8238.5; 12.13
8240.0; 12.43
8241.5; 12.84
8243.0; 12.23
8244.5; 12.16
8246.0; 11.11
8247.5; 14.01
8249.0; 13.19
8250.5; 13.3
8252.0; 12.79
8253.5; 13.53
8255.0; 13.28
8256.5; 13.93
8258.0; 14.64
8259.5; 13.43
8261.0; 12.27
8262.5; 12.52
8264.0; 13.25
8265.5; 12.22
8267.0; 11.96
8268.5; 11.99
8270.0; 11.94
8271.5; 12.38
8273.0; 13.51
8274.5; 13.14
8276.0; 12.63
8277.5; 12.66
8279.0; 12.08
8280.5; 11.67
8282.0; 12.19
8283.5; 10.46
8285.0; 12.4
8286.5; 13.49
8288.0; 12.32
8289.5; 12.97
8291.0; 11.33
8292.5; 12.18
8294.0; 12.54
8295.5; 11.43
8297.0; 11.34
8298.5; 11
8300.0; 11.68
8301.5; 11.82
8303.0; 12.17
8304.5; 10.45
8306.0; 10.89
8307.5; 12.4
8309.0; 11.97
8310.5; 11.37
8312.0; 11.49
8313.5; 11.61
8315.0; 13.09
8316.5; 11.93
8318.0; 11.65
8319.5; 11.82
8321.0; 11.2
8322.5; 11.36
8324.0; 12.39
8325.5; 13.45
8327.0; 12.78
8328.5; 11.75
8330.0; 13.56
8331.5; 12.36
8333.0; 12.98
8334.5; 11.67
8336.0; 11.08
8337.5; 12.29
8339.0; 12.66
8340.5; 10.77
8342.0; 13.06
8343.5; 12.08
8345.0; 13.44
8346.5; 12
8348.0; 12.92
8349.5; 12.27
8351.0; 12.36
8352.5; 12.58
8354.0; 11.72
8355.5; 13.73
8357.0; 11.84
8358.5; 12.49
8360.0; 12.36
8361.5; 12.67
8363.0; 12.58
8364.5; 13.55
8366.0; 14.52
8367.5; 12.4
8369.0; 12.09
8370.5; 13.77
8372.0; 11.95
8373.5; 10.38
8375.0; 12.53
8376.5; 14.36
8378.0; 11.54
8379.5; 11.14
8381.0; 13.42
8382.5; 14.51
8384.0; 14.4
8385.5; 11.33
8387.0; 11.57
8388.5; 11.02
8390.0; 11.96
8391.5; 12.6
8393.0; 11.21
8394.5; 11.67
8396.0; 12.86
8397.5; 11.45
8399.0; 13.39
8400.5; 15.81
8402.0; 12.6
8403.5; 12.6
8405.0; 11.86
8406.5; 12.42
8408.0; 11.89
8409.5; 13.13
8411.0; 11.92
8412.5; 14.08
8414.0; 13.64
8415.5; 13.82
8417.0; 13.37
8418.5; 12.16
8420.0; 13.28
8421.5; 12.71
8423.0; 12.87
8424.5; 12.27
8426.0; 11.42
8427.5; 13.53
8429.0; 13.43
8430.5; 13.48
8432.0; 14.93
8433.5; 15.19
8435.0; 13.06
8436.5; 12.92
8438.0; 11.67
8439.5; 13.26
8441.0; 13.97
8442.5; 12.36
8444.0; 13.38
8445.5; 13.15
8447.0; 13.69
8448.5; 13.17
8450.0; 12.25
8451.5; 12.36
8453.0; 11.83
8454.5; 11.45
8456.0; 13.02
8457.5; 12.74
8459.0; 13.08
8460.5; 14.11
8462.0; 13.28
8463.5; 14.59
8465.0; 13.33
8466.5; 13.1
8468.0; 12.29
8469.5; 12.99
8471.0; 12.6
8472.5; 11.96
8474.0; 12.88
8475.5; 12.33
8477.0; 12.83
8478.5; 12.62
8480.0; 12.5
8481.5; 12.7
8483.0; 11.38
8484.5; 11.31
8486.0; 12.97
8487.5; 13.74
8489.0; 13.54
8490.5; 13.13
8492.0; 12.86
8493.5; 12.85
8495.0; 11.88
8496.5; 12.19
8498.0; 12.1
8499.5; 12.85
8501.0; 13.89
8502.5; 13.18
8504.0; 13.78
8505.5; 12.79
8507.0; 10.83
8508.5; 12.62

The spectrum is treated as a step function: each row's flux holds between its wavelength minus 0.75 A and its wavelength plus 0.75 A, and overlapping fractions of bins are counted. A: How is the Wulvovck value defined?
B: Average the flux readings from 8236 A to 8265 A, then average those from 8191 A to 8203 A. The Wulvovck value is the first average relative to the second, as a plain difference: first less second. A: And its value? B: -0.55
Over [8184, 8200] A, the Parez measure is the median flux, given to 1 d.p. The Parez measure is 13.1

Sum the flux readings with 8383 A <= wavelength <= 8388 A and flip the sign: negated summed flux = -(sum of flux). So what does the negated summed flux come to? -37.3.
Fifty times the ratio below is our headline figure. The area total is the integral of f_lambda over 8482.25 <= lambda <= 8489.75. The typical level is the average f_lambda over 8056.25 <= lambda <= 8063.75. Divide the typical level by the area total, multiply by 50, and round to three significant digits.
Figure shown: 6.81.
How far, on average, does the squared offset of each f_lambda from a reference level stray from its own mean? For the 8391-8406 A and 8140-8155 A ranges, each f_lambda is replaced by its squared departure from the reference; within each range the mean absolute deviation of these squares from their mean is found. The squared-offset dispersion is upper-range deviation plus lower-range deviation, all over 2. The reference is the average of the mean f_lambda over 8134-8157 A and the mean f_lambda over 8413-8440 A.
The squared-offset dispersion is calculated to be 1.10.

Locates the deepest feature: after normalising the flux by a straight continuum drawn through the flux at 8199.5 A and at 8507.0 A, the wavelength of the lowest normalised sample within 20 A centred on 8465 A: 8472.5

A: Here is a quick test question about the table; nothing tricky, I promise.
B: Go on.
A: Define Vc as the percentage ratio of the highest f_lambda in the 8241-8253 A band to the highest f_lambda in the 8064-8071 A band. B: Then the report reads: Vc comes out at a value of 87.8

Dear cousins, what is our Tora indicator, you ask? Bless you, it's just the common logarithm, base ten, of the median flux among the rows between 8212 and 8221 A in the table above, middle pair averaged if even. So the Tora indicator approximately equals 1.144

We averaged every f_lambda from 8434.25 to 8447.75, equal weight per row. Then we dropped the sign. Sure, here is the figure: 13.1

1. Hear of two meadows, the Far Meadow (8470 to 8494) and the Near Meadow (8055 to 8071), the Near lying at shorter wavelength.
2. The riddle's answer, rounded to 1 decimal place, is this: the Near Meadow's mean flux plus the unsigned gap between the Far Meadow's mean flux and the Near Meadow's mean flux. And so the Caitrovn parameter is 14.3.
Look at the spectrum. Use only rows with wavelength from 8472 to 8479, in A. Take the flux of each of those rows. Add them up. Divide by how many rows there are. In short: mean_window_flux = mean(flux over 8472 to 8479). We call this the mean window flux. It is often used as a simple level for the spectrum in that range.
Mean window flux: 12.5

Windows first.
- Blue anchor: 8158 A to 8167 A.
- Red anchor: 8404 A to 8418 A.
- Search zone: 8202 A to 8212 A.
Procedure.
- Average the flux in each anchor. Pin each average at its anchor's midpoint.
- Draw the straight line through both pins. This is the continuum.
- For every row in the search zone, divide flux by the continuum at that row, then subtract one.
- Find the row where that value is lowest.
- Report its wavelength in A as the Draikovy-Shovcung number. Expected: 8208.5 A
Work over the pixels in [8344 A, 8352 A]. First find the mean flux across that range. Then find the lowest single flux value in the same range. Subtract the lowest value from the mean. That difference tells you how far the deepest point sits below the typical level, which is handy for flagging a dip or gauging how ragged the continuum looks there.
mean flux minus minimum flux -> 0.6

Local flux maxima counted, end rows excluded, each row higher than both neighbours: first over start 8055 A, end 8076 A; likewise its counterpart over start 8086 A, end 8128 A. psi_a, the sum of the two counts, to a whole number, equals 12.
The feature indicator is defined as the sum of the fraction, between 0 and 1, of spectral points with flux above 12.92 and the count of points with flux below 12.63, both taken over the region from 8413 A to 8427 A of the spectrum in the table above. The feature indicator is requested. 3.4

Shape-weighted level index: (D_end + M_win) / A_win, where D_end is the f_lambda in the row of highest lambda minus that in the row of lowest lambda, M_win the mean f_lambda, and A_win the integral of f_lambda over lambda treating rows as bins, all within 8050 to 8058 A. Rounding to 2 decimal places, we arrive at 0.12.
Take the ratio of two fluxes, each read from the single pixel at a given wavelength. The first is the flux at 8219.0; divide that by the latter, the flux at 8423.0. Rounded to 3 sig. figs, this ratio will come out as 1.08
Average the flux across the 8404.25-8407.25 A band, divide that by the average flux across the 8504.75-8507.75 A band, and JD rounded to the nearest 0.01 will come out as 1.03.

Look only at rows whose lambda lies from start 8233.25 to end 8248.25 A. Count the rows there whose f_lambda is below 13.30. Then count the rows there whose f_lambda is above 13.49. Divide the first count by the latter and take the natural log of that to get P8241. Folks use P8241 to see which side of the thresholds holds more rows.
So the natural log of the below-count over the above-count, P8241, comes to 2.20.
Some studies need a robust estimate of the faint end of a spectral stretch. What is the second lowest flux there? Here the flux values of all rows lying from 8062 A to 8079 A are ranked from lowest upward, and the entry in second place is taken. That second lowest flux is 12.8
